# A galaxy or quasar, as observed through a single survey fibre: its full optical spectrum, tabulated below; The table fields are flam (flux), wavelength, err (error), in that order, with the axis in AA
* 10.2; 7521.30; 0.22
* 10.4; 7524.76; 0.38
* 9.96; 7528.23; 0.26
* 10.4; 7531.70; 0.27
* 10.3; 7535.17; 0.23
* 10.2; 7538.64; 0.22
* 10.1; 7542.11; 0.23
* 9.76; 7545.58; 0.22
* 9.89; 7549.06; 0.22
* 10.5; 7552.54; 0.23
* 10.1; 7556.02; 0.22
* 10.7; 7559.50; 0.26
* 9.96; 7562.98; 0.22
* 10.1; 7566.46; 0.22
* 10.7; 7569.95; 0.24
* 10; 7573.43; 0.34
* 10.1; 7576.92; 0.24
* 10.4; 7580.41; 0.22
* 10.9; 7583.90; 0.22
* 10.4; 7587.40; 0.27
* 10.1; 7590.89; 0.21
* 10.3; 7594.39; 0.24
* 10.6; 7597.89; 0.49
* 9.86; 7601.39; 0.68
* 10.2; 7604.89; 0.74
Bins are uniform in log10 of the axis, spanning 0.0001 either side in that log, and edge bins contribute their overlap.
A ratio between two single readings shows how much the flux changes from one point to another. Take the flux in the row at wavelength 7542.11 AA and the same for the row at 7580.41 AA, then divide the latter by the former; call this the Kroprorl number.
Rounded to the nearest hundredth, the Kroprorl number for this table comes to 1.03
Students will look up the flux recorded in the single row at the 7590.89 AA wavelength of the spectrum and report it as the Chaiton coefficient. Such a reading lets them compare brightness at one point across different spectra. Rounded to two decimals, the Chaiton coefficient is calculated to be 10.10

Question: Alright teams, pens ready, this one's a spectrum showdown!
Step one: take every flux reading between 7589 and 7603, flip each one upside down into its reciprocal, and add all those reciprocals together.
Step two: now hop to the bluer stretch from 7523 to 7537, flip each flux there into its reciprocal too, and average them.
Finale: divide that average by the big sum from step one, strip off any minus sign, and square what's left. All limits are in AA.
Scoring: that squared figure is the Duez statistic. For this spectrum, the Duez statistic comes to 0.0618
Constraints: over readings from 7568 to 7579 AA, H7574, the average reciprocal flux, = 0.0975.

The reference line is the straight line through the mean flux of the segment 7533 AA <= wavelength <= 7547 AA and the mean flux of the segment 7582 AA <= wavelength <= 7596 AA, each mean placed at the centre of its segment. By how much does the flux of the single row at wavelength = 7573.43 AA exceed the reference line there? -0.32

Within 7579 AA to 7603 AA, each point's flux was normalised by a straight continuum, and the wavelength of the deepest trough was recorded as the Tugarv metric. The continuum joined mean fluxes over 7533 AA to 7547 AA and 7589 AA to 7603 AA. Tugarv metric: 7601.39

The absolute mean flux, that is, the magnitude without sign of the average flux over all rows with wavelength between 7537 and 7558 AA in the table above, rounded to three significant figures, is 10.1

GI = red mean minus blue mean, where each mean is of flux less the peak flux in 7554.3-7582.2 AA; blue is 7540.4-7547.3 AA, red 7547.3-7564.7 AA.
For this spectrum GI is 0.30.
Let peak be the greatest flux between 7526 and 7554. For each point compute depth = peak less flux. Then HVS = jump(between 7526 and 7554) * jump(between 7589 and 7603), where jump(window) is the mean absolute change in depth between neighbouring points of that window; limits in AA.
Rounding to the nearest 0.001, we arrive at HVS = 0.107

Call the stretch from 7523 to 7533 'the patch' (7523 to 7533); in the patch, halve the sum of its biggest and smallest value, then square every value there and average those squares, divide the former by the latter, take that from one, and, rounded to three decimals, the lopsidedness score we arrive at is 0.903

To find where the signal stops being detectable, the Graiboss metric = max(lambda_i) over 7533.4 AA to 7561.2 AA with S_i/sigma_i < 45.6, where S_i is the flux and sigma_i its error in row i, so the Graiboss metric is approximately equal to 7559.50 AA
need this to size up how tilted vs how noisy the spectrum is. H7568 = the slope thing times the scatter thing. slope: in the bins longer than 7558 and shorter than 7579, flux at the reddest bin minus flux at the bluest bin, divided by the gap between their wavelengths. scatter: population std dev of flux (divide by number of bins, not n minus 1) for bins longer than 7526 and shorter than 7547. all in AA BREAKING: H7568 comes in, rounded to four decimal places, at -0.0073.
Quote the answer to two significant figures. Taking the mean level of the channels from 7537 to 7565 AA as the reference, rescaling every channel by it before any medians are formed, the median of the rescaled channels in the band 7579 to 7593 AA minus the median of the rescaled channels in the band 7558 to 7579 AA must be 0.030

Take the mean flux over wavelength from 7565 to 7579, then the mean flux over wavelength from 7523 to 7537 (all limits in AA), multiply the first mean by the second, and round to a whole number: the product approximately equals 105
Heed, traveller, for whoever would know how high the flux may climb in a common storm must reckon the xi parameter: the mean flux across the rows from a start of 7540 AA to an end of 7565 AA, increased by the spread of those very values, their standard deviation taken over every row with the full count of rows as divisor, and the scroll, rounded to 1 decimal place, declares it 10.5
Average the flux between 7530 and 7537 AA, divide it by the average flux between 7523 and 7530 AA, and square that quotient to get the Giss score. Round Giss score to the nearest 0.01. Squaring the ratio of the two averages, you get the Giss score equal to 1.03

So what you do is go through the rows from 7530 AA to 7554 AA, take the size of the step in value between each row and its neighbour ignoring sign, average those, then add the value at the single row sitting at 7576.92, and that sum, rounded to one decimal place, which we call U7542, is 10.3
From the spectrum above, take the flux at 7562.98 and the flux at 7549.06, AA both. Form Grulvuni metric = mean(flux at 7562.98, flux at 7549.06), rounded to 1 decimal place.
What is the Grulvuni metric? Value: 9.9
